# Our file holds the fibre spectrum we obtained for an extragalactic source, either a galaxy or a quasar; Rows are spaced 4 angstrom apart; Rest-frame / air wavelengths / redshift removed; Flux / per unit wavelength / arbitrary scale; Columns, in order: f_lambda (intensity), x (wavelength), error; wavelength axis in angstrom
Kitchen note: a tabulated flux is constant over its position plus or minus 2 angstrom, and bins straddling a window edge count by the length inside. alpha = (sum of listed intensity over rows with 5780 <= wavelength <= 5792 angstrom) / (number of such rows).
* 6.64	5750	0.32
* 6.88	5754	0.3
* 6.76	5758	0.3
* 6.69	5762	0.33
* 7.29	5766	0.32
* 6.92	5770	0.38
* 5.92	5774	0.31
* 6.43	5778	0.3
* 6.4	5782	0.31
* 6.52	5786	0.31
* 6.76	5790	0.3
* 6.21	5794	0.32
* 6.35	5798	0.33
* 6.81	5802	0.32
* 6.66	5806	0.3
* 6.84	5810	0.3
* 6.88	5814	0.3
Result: 6.6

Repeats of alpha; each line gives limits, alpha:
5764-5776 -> 6.7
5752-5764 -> 6.8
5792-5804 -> 6.5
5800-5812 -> 6.8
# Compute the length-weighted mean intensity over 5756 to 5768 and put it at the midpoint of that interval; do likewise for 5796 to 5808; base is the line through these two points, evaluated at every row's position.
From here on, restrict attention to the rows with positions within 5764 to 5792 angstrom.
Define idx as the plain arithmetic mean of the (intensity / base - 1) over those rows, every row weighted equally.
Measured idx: -0.03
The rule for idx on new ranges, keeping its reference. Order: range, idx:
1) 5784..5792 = -0.01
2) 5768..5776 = -0.06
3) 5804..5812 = 0.03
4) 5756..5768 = 0.00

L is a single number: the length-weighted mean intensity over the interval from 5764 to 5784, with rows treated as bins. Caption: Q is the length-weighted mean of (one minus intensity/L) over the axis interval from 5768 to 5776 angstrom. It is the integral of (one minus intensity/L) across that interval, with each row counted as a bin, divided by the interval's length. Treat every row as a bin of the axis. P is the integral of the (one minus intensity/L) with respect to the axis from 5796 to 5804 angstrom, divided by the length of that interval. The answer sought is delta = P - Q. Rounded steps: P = 0.002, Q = 0.026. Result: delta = -0.02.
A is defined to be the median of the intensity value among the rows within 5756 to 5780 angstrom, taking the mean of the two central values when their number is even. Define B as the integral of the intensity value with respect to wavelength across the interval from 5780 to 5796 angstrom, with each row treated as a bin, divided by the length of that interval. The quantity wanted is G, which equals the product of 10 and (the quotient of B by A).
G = 9.6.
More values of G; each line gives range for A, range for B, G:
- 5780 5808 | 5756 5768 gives 10.6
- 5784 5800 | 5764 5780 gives 10.3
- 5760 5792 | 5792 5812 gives 10.0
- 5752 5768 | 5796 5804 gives 9.6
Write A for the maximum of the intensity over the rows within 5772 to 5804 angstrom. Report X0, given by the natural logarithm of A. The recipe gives 1.92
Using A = 6.81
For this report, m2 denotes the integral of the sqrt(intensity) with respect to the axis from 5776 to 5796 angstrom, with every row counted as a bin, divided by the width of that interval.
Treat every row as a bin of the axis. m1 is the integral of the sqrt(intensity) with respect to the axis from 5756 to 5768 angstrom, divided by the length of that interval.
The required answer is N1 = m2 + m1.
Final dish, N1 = 5.17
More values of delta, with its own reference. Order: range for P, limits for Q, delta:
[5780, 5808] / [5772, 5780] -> -0.05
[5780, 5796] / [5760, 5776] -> 0.04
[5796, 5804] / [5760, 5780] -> 0.01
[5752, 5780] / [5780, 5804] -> -0.03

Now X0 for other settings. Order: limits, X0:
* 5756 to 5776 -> 1.99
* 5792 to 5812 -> 1.92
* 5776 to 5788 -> 1.87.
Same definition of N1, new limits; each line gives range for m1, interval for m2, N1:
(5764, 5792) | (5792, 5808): 5.12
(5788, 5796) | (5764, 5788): 5.11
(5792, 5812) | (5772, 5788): 5.08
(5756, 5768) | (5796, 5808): 5.20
